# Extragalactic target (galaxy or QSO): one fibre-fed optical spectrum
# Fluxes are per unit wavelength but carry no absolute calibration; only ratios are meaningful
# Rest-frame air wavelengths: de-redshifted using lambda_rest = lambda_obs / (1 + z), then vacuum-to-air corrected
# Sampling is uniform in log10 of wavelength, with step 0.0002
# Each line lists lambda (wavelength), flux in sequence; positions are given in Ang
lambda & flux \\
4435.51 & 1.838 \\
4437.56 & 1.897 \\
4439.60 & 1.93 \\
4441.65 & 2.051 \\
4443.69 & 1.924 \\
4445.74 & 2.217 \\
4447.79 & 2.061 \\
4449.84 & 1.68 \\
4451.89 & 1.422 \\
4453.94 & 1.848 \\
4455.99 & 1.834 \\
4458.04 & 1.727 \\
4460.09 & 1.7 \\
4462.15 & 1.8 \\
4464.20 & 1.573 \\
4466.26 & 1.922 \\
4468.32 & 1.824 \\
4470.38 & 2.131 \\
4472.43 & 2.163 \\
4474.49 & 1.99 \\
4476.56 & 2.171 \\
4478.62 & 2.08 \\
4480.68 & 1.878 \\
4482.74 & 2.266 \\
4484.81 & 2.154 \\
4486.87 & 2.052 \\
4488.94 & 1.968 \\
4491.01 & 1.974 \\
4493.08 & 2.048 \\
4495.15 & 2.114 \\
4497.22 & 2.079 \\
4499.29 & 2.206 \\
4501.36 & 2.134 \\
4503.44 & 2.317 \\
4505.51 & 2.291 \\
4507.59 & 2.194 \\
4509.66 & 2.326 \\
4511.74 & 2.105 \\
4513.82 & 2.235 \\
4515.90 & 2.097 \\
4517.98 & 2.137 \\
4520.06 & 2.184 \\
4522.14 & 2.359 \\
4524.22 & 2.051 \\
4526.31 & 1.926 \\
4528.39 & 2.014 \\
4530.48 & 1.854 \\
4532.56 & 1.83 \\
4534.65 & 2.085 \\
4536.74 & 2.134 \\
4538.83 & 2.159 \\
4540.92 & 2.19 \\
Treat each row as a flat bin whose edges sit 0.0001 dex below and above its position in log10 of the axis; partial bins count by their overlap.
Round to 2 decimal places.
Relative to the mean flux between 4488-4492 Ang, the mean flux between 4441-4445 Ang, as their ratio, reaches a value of 1.01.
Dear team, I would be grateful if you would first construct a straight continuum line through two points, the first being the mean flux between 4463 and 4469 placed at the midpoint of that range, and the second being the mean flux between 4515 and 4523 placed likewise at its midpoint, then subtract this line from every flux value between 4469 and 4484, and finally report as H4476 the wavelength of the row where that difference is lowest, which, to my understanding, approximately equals 4480.68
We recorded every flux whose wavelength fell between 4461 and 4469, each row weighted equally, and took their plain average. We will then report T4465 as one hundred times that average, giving 178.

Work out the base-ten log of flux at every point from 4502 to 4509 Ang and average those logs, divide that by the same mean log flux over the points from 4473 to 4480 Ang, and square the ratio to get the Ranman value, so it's 1.25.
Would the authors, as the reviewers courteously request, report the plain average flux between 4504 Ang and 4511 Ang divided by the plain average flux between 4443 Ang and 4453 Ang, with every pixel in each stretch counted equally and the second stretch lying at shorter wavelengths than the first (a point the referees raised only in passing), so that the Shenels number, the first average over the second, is 1.22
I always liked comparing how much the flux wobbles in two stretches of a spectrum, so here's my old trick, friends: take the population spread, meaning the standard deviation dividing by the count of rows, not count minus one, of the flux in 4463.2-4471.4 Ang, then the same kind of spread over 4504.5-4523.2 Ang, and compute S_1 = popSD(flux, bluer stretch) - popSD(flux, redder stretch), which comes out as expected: 0.11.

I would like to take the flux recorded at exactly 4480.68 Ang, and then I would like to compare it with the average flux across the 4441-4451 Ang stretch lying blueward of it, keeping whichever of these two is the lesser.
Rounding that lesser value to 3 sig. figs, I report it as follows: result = 1.88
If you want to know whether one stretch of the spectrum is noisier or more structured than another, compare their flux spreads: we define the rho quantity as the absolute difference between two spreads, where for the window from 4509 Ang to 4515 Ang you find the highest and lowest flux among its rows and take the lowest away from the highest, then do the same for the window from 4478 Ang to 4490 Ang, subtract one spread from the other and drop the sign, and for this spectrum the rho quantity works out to 0.17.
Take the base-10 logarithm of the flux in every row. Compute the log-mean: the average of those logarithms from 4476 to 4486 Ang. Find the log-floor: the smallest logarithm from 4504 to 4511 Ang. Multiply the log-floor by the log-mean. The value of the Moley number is 0.110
